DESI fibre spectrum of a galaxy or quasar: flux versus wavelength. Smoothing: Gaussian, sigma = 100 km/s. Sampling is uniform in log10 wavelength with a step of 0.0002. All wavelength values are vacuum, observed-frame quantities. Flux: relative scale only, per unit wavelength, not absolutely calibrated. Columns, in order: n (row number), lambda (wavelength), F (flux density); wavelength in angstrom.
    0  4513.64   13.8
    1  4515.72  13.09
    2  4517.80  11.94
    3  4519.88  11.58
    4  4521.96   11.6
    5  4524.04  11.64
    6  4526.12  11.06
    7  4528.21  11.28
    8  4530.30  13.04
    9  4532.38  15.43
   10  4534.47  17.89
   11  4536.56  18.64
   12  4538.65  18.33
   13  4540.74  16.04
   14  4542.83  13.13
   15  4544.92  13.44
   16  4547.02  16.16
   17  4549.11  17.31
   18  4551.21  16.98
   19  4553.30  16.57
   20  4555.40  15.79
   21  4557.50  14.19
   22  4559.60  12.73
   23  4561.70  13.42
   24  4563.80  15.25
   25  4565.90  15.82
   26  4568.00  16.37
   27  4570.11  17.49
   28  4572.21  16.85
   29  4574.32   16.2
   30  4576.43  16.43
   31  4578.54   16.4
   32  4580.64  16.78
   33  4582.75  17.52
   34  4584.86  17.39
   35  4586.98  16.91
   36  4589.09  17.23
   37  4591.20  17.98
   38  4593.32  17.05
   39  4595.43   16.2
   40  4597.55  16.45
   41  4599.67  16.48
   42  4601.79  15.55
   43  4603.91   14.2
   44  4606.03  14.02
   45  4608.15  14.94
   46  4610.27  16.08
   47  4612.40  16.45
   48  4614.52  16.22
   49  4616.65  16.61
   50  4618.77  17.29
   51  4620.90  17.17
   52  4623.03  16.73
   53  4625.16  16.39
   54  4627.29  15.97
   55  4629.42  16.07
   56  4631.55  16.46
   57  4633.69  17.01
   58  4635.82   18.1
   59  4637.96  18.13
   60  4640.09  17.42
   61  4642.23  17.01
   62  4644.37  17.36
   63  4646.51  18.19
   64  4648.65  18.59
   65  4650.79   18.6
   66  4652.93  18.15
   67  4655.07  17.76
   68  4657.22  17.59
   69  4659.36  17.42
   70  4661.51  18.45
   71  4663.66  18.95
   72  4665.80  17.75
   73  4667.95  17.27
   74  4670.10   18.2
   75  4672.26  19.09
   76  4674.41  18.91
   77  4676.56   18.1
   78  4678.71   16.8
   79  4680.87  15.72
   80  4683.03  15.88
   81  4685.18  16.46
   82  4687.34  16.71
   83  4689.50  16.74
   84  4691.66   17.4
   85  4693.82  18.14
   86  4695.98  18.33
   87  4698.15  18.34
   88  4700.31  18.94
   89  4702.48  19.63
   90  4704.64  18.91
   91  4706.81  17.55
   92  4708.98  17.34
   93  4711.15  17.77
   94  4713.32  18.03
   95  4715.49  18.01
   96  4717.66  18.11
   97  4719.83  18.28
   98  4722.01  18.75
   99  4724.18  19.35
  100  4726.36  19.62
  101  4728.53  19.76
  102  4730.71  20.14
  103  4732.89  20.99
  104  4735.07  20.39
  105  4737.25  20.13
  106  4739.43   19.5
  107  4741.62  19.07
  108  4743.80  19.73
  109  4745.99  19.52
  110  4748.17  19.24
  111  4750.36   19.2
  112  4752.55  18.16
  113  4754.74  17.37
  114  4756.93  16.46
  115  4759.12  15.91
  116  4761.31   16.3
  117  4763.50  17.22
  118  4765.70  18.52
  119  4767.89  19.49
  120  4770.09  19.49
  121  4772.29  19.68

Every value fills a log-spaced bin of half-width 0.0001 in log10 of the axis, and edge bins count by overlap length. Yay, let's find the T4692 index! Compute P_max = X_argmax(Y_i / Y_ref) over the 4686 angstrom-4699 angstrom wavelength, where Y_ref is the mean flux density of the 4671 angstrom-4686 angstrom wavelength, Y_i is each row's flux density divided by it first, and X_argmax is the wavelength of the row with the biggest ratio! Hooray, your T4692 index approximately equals 4698.15 angstrom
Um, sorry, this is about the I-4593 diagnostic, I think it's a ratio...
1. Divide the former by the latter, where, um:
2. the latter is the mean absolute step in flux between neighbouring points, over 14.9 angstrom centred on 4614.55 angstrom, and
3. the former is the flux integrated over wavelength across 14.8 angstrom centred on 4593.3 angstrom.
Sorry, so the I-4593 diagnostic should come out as 512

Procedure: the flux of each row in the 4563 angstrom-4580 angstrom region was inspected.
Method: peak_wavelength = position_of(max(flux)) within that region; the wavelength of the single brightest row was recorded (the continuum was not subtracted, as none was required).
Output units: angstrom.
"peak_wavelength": 4570.11 angstrom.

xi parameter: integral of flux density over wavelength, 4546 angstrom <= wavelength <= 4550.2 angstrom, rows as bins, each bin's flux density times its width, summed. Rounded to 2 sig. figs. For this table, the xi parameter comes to 70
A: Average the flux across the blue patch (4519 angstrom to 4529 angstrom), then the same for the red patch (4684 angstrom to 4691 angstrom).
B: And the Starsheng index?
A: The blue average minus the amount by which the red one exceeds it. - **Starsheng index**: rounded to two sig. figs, 6.2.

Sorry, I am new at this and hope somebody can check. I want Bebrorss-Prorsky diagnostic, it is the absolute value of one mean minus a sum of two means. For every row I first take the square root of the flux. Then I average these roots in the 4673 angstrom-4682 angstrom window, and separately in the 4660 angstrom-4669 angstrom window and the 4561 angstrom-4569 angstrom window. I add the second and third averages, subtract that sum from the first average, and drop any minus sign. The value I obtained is 4.0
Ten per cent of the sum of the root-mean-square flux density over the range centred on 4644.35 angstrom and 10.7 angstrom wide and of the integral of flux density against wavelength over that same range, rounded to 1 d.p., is 20.7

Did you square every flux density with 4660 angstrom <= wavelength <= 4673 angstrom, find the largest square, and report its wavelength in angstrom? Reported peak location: 4672.26 angstrom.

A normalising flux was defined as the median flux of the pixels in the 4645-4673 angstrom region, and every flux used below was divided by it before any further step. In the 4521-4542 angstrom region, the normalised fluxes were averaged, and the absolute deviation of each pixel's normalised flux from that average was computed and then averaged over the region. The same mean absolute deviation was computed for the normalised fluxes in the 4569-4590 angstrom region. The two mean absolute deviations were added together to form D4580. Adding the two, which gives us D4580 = 0.174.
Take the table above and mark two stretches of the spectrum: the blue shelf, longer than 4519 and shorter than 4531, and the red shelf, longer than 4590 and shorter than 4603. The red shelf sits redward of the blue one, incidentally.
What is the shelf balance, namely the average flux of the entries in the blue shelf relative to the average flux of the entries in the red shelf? 0.70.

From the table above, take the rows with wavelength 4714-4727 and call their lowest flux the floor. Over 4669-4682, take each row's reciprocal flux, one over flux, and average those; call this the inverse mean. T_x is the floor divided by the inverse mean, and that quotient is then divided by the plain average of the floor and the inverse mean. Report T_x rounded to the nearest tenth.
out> 35.3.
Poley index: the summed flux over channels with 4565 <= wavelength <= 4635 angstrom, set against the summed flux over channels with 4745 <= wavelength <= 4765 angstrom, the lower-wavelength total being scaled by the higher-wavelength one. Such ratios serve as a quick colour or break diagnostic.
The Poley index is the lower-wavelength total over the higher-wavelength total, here 3.4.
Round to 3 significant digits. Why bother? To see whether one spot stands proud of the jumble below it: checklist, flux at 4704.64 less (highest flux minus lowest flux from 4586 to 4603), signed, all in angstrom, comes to 16.5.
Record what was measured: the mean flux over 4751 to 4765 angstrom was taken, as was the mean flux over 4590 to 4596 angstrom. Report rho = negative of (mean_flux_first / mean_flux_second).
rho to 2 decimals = -0.99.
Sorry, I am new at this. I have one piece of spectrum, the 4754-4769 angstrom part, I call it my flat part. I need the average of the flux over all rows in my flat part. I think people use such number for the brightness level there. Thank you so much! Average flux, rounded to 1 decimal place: 17.3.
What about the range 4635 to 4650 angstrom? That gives 17.8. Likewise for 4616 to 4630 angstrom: 16.6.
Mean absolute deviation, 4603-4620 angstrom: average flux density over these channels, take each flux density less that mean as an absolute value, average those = 1.0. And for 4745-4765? 1.2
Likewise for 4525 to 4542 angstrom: 2.6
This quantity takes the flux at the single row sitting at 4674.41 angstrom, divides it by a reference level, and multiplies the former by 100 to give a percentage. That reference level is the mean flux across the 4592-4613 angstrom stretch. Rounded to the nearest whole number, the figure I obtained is 120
